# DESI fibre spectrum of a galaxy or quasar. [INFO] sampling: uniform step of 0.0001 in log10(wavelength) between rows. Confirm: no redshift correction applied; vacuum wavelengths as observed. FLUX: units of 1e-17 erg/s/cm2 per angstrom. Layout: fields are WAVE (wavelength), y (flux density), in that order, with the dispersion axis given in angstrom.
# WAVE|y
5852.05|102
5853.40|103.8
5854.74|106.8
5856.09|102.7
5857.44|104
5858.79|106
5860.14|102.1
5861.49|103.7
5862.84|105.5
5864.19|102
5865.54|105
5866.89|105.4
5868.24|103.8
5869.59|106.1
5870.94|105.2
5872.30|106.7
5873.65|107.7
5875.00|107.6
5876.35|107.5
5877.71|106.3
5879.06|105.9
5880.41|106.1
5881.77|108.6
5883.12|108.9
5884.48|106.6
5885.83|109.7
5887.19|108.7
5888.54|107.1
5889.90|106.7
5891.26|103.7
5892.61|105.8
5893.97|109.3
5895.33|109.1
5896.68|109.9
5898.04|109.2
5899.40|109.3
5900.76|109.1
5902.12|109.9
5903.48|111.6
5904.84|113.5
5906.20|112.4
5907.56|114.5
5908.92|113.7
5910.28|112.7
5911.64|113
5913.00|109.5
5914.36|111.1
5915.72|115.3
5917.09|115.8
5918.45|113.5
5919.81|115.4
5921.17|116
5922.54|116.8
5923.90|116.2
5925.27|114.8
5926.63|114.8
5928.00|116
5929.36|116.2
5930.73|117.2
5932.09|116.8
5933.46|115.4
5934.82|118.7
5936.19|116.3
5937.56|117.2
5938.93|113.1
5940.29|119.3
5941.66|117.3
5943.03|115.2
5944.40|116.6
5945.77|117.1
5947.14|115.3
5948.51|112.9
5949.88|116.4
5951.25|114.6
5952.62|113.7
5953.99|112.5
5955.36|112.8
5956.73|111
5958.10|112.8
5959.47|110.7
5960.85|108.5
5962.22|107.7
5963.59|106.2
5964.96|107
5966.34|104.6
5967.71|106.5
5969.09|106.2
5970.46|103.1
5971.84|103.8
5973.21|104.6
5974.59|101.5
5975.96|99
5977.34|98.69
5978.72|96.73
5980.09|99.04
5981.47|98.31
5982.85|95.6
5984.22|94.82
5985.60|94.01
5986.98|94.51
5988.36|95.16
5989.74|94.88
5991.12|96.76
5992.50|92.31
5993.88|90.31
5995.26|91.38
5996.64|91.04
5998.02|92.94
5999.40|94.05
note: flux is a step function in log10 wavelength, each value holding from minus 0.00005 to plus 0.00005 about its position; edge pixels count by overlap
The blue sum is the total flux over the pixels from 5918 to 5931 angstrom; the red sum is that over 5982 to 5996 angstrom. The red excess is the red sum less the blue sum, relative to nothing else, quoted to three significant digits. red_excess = -217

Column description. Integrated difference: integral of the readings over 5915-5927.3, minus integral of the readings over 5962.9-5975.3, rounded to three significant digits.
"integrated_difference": 119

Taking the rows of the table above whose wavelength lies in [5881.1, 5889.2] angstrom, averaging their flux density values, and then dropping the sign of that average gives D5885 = 108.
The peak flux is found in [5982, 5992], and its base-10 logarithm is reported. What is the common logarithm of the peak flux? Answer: 1.99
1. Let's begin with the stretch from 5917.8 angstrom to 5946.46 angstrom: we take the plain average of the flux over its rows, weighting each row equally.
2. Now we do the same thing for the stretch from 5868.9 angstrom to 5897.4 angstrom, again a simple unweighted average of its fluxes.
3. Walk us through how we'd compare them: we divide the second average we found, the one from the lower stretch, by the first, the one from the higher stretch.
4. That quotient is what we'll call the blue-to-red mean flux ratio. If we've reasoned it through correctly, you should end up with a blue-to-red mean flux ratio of 0.92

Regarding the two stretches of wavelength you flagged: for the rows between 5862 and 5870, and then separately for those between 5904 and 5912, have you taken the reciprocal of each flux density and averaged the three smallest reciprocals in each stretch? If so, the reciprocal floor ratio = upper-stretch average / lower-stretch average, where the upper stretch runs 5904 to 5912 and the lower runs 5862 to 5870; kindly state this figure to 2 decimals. 0.93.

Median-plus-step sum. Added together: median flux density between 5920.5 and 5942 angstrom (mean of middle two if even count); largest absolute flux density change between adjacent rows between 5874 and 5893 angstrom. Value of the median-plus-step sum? 119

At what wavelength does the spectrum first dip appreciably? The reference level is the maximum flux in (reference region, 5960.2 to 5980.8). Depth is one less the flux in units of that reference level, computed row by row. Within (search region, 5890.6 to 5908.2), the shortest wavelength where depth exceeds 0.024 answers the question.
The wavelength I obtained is 5891.26 angstrom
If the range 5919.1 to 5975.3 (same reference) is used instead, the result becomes 5966.34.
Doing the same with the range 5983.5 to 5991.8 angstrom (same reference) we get 5984.22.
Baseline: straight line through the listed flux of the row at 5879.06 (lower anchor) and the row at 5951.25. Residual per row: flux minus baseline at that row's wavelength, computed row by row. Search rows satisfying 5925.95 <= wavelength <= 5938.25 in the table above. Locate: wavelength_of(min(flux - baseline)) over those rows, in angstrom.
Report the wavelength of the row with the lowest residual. 5933.46 angstrom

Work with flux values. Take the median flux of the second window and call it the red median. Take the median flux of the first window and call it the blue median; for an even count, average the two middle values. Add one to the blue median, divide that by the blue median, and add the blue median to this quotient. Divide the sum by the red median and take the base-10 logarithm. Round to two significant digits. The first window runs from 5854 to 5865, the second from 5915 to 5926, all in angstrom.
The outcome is -0.042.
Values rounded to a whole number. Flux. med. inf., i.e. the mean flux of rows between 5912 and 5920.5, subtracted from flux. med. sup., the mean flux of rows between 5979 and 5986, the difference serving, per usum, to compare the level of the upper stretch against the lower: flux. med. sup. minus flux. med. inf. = -17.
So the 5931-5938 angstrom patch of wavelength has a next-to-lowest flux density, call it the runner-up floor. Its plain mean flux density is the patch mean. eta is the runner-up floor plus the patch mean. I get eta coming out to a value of 233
